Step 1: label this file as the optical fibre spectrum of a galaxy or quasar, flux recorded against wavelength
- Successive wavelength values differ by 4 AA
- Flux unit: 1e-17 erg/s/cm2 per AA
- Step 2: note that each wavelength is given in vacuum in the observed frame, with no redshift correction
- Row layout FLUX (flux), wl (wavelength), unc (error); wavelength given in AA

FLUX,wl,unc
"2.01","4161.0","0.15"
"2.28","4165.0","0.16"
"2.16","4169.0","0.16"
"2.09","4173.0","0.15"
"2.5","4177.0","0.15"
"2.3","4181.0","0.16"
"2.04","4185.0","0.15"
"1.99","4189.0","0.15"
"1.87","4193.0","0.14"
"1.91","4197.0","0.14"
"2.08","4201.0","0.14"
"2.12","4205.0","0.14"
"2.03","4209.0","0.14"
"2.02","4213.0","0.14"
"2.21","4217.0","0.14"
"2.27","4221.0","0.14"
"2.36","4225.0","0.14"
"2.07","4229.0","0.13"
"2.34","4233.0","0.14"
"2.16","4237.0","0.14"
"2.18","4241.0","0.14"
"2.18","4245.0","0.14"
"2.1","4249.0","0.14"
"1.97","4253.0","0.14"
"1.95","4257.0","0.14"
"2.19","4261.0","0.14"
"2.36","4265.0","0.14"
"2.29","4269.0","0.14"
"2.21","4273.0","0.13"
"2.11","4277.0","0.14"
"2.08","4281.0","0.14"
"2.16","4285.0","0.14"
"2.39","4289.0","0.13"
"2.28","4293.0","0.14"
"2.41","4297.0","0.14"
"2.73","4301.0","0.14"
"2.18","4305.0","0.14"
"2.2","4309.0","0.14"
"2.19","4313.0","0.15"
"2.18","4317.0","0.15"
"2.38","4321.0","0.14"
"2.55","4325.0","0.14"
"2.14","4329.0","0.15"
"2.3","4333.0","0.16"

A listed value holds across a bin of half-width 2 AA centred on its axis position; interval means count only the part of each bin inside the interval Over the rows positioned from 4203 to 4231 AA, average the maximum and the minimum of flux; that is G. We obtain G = 2.19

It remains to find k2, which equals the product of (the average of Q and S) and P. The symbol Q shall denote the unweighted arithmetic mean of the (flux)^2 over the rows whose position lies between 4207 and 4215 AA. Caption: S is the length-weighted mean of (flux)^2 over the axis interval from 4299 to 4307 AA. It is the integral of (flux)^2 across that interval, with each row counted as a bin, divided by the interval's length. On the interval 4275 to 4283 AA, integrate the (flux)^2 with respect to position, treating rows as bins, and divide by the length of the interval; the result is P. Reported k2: 22.4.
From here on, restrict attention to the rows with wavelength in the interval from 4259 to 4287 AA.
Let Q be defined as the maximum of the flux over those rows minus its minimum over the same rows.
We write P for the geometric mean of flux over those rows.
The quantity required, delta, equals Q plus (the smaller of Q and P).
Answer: 0.6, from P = 2.20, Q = 0.28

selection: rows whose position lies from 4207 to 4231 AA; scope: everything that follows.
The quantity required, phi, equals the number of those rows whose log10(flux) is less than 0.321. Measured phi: 3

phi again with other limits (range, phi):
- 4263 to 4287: 1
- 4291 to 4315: 0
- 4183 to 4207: 5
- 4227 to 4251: 1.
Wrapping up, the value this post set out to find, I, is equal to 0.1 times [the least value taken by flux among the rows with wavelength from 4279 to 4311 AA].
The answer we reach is 0.208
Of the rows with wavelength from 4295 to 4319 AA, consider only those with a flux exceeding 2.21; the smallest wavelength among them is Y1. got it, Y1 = 4297.0 AA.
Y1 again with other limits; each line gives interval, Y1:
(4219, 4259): 4221.0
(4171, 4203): 4177.0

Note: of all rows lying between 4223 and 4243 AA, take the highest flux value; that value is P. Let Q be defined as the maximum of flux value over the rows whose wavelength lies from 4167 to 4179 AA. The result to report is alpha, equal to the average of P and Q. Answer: 2.43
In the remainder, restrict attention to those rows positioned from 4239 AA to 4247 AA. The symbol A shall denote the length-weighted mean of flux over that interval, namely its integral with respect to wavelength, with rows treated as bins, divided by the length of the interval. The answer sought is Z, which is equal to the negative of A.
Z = -2.18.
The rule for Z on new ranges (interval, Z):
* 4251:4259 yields -1.96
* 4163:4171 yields -2.22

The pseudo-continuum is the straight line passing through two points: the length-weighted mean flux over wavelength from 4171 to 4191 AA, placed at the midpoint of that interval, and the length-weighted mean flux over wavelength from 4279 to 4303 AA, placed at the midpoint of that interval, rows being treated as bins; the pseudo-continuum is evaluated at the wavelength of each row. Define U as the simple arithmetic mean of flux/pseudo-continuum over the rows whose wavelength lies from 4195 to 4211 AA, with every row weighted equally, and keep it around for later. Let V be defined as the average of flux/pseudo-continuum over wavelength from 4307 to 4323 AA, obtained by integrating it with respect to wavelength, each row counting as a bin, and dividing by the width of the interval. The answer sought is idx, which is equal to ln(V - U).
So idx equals -3.8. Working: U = 0.918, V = 0.94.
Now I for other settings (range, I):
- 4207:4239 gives 0.202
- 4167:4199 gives 0.187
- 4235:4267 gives 0.195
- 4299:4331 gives 0.214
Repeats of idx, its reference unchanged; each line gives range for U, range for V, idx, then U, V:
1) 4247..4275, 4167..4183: -2.3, 0.936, 1.04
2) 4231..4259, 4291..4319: -3.1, 0.934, 0.98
